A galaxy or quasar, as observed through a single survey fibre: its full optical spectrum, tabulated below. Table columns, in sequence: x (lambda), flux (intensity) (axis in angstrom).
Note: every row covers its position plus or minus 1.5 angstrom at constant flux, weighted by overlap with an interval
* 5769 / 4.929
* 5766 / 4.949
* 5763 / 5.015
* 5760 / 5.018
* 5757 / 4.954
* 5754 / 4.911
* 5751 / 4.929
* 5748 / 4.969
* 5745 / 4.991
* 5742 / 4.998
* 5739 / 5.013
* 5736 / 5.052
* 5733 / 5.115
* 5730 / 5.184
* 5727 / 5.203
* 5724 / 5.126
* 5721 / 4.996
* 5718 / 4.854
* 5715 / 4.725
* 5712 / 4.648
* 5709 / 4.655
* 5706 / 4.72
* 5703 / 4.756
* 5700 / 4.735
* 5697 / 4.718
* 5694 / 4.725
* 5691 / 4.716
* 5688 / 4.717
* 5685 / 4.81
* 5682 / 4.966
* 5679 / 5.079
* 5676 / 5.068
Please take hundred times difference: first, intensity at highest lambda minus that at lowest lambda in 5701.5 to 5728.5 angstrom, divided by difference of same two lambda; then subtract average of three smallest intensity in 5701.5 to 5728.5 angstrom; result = -466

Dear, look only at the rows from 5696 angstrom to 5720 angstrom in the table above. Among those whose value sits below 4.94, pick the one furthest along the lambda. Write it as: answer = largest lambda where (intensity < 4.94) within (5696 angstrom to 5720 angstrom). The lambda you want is 5718 angstrom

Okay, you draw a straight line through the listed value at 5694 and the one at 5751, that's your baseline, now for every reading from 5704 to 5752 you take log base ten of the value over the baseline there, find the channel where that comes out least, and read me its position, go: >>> 5712 angstrom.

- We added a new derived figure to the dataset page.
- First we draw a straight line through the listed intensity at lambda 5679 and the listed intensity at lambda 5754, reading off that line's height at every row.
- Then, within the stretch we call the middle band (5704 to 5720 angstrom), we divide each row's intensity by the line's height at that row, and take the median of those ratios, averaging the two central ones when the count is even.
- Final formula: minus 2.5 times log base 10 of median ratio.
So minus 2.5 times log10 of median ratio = 0.07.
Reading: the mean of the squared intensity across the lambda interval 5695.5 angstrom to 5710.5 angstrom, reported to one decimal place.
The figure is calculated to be 22.2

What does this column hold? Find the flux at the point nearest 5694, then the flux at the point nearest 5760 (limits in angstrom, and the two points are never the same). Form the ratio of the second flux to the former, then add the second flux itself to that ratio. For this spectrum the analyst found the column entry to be 6.08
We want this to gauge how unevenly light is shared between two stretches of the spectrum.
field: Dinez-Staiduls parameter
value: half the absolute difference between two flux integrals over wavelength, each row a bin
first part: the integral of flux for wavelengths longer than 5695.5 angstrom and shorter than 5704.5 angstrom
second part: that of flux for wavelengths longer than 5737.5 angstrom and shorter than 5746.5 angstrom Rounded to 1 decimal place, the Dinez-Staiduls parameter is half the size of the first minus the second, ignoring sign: 1.2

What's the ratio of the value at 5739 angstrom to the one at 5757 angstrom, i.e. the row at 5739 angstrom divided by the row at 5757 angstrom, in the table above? 1.01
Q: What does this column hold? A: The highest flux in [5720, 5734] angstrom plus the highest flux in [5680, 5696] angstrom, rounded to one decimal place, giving 10.2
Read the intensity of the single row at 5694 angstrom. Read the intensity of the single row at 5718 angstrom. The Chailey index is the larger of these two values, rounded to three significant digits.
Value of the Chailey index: 4.85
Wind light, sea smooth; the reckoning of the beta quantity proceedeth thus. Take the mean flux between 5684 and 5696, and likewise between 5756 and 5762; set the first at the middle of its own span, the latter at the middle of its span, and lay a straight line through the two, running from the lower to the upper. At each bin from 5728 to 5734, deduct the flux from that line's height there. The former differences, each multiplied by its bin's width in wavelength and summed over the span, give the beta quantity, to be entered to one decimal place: -1.6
